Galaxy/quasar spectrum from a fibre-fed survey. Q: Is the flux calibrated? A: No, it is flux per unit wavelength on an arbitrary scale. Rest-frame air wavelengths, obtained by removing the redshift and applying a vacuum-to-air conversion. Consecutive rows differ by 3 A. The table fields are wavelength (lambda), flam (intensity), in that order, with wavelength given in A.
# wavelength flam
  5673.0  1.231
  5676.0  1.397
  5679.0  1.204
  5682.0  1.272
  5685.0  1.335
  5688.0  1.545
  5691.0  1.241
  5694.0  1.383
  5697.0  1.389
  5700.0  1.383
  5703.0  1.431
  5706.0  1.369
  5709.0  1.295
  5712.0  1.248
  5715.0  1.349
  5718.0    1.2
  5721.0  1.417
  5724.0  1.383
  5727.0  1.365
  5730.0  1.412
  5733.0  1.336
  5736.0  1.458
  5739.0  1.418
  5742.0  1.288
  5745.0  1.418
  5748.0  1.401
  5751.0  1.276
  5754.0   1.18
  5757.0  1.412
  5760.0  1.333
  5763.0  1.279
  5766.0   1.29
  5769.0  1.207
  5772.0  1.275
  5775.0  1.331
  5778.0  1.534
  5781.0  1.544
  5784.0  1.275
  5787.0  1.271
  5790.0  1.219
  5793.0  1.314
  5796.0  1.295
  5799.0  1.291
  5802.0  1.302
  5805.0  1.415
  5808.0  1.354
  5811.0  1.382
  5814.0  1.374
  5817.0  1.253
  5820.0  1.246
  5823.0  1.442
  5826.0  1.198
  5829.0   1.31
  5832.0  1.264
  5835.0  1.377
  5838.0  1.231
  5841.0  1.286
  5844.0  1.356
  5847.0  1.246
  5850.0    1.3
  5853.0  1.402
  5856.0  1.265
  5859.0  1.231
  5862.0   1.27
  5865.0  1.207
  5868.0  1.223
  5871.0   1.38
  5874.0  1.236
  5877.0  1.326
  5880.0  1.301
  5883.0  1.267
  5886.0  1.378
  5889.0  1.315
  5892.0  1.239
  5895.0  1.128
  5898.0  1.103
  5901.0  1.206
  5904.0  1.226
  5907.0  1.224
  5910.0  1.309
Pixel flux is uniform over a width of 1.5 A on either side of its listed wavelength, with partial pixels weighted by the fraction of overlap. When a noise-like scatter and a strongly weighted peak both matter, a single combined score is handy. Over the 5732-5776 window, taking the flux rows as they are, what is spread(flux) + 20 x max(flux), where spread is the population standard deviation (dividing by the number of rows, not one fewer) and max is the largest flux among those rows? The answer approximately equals 29.2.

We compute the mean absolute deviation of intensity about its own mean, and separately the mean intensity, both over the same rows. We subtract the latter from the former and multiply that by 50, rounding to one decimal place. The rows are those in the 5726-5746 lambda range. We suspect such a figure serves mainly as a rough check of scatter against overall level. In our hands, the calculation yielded -66.9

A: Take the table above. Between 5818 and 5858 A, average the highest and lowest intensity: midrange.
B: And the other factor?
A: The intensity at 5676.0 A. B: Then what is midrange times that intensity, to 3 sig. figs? 1.84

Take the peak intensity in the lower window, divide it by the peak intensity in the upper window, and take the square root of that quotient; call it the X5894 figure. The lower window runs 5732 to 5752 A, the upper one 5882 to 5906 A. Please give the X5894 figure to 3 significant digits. 1.03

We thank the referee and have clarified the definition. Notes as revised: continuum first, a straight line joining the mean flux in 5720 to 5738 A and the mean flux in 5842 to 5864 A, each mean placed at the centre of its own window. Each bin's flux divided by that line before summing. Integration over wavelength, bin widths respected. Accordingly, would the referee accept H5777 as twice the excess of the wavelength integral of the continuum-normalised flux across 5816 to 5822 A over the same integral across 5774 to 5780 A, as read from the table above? -1.3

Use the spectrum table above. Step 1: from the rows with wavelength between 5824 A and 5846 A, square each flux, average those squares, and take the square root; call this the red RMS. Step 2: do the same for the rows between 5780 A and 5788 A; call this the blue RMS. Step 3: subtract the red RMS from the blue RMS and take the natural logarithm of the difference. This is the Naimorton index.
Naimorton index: -2.5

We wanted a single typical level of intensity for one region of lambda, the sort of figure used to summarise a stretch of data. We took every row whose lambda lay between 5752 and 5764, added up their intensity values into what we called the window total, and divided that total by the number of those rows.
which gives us 1.301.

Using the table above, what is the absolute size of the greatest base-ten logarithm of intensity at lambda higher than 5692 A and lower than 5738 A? 0.164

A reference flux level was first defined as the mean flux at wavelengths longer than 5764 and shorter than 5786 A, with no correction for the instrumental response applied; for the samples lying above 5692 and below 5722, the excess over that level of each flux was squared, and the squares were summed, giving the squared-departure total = 0.05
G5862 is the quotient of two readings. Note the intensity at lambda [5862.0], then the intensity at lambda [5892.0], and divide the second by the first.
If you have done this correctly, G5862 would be 0.98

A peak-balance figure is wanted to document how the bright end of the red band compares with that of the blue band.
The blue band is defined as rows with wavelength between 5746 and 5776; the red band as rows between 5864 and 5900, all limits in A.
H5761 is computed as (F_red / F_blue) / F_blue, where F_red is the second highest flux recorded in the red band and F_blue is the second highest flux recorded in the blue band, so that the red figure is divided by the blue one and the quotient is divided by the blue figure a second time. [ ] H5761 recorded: 0.702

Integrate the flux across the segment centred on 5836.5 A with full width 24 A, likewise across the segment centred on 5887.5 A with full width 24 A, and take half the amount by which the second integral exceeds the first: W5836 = -0.32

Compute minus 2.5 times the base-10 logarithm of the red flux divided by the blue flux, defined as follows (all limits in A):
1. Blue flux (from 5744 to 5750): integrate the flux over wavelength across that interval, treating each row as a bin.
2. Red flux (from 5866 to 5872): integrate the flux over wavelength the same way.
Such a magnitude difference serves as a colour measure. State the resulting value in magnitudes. 0.09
